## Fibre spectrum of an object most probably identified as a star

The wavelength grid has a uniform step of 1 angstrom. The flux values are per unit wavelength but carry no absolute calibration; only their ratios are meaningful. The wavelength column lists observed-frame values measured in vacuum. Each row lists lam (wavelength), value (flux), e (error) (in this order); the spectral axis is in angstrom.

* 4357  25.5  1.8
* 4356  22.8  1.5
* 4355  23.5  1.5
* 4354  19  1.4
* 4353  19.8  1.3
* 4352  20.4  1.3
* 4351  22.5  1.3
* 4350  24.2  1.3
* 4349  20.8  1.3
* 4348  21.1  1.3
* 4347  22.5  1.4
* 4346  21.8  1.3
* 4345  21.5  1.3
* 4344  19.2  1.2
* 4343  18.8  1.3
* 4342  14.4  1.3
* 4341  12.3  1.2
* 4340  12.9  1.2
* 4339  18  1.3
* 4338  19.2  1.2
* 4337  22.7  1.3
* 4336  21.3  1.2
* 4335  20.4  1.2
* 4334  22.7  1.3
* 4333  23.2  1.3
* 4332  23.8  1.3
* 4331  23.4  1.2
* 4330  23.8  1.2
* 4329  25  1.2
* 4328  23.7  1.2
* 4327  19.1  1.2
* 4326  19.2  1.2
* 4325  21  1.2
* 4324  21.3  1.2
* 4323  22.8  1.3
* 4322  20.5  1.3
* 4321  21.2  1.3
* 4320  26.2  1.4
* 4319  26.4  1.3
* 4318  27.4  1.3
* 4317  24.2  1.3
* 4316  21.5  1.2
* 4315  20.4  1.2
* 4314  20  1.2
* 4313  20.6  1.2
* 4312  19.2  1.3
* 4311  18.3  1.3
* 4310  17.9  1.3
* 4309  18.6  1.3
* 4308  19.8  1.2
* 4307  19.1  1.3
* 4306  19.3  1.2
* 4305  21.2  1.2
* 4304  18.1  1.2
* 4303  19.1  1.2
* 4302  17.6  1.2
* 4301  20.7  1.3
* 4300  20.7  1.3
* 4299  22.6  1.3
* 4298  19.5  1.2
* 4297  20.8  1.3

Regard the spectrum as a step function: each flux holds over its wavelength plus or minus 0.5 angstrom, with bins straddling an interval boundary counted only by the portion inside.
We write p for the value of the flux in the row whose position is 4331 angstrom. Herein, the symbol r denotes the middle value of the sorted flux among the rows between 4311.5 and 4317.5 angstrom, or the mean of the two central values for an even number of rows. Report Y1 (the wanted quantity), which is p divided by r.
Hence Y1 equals 1.14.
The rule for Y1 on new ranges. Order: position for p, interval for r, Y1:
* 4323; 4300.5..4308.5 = 1.19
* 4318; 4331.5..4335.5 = 1.19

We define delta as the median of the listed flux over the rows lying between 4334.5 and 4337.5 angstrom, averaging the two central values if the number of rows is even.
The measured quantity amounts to 21.3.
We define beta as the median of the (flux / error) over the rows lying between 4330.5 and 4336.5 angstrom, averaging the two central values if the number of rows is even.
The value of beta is 17.8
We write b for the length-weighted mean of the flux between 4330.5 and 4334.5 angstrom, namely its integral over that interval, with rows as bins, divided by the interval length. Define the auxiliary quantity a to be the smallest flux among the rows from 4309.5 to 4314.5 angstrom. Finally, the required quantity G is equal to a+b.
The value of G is 41.2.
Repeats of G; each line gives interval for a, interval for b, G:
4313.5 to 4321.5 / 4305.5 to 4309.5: 39.2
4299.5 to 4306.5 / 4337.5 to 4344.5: 34.0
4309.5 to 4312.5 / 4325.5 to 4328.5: 38.6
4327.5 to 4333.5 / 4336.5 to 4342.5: 39.8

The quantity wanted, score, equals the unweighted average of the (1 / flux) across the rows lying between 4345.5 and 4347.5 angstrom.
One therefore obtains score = 0.045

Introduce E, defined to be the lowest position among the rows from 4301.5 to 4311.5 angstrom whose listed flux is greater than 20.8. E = 4305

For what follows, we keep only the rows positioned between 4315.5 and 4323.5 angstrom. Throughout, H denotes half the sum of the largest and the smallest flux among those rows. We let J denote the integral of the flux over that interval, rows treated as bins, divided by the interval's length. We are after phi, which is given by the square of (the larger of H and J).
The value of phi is 574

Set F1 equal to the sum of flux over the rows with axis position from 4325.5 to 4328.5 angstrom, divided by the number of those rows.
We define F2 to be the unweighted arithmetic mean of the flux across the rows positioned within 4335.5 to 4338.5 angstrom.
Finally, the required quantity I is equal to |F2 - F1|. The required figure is 0.4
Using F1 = 20.7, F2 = 21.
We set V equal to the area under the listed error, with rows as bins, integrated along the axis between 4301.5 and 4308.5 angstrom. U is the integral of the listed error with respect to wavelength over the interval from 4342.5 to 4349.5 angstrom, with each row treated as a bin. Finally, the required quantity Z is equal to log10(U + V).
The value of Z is 1.25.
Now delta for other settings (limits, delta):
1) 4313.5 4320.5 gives 24.2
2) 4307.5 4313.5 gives 18.9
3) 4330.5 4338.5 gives 22.7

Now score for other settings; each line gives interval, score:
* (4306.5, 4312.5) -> 0.053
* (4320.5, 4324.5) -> 0.047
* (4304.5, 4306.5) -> 0.049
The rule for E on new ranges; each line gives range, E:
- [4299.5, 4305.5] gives 4305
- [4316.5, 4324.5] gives 4317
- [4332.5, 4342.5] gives 4333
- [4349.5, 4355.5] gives 4350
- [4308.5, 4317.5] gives 4316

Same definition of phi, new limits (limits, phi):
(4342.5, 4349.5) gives 433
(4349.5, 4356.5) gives 473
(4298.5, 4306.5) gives 404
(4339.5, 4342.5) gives 178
